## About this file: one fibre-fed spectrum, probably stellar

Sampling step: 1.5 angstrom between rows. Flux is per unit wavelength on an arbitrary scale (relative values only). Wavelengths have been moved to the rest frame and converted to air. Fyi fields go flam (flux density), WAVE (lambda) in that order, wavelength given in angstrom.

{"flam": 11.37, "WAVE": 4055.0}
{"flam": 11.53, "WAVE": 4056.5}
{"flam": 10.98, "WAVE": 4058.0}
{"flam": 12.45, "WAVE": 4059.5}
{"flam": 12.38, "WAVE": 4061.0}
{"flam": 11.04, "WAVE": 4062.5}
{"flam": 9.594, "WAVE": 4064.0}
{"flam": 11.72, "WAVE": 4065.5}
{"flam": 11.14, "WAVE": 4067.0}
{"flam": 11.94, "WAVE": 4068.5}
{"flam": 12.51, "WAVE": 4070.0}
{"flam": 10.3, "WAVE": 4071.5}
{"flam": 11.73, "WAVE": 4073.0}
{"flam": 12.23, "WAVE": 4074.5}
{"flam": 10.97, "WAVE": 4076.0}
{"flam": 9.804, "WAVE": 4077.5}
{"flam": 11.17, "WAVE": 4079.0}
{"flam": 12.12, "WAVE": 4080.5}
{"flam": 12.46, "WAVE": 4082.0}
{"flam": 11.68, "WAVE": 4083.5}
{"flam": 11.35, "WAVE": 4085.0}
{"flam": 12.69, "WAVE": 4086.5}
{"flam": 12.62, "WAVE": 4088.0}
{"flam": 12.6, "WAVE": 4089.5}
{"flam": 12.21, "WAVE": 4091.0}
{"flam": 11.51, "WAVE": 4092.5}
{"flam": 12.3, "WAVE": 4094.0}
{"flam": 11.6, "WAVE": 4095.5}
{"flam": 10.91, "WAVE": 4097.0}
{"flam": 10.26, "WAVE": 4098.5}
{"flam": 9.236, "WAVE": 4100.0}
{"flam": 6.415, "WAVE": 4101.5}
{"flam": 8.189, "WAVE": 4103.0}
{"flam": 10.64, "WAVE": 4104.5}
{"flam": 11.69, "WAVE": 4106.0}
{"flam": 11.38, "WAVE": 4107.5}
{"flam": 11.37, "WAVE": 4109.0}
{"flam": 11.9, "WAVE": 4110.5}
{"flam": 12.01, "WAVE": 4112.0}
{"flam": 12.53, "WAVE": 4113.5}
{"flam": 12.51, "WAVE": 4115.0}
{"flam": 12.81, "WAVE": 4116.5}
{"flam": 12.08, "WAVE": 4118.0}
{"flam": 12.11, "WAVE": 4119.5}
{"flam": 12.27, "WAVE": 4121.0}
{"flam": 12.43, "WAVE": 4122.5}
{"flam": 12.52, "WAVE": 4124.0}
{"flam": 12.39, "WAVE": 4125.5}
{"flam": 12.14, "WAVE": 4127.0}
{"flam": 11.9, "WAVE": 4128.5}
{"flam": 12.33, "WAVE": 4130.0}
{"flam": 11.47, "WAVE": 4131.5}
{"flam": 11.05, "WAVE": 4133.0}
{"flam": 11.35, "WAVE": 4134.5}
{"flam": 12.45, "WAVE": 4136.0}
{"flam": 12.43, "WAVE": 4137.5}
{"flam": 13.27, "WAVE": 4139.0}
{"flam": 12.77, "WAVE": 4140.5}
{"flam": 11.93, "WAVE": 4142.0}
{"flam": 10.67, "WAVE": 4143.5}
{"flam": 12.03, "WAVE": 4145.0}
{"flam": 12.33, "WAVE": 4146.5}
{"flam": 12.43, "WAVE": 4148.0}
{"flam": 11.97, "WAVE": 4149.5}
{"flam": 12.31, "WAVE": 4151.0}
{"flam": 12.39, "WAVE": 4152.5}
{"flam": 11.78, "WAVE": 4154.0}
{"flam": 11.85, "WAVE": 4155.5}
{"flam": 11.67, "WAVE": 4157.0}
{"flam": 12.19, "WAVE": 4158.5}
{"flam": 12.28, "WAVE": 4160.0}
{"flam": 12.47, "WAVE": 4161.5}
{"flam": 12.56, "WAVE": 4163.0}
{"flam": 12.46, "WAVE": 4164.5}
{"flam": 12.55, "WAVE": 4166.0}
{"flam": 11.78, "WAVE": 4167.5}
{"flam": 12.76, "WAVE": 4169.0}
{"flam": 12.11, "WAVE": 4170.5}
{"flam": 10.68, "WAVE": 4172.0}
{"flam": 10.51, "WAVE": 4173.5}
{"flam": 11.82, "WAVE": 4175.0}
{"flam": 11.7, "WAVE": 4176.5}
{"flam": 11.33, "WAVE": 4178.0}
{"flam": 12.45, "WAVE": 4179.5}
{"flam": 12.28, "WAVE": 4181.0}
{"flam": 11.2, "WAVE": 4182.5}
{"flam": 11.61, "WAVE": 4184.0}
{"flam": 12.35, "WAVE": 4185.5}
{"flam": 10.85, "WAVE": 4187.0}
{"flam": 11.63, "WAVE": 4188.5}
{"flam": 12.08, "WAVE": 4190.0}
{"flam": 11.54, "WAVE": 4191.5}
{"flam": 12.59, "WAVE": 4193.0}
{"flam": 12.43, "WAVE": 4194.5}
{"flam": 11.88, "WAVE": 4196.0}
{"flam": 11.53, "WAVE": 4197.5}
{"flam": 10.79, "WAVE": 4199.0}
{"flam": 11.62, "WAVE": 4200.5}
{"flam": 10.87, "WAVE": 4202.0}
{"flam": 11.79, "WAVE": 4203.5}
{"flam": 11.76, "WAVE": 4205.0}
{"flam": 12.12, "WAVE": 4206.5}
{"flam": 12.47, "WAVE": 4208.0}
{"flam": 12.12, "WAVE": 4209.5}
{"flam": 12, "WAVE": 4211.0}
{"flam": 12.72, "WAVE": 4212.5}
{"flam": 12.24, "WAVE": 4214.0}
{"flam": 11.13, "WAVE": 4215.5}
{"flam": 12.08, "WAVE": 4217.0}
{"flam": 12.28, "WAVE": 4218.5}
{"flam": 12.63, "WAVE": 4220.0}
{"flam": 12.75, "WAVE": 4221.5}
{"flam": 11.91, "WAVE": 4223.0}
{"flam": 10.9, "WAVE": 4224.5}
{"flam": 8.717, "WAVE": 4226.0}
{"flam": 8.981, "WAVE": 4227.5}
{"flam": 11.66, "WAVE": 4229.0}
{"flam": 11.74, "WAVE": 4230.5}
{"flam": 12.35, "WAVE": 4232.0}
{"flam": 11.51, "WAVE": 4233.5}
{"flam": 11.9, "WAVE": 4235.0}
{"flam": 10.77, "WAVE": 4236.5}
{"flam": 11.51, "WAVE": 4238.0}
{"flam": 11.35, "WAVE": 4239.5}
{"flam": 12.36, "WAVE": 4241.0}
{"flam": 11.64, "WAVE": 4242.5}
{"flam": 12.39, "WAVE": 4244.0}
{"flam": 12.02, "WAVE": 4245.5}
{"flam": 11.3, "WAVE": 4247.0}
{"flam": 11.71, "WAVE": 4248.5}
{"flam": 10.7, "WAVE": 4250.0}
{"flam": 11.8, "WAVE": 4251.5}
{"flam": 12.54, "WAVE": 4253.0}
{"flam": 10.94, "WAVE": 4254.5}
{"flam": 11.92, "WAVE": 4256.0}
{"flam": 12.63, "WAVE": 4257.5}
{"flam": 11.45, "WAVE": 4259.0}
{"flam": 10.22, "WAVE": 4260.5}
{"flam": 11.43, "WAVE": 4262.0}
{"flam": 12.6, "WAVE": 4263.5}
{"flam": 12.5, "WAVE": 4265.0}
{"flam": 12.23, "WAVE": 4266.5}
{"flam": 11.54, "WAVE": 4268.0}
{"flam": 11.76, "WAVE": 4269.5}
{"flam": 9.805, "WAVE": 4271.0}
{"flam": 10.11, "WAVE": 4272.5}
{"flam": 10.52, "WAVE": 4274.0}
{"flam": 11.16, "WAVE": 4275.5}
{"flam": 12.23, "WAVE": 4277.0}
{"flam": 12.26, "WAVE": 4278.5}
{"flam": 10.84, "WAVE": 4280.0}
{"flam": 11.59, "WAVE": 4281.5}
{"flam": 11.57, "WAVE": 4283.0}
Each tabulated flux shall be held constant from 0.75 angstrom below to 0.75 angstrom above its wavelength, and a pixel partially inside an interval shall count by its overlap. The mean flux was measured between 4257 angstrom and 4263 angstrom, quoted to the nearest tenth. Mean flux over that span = 11.4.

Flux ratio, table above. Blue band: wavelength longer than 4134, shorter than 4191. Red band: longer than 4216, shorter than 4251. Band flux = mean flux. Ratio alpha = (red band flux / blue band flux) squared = 0.93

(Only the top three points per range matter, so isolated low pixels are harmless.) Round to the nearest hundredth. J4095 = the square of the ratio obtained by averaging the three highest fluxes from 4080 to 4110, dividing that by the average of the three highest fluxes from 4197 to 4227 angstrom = 0.99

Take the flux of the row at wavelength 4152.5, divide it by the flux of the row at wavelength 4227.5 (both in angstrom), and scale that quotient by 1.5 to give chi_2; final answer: 2.07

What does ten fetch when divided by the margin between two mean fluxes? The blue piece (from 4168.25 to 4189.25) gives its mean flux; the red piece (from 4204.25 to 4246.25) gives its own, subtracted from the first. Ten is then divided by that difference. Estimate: -193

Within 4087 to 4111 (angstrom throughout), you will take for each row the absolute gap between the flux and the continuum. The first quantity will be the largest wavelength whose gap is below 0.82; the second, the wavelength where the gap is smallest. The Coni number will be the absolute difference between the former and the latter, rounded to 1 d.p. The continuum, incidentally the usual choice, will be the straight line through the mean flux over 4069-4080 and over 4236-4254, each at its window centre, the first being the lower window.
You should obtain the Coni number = 1.5 angstrom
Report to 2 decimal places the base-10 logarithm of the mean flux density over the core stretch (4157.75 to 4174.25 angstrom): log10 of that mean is 1.08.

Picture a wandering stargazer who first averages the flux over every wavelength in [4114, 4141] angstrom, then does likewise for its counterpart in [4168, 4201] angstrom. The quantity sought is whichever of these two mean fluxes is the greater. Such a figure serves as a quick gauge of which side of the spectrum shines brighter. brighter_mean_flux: 12.2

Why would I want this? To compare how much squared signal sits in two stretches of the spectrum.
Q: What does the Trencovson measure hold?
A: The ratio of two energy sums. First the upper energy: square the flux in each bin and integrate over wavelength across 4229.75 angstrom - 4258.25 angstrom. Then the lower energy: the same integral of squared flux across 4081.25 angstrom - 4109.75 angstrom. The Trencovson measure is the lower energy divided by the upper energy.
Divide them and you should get 0.91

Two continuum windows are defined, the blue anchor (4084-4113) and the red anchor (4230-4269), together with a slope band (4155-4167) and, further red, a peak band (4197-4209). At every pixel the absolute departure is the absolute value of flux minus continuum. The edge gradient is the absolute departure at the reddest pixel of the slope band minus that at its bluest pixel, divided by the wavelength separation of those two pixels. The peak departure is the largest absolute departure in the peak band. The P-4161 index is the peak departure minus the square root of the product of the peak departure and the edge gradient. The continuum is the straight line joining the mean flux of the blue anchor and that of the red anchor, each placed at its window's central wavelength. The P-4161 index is 0.67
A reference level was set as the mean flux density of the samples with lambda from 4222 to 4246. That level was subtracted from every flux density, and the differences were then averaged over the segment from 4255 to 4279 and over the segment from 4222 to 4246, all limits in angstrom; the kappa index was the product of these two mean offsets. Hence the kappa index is 0.00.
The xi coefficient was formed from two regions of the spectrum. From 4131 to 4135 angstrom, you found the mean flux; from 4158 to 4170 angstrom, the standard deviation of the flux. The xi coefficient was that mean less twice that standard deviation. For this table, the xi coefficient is 10.7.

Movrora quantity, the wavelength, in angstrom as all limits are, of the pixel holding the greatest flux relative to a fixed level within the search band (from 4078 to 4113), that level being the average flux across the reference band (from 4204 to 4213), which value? 4086.5 angstrom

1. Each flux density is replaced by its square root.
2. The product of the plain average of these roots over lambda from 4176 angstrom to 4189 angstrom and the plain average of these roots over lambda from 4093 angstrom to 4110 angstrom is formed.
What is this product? 11.0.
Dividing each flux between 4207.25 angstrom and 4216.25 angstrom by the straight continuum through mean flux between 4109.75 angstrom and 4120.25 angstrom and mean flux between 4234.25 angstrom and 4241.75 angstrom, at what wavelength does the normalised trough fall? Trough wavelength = 4215.5 angstrom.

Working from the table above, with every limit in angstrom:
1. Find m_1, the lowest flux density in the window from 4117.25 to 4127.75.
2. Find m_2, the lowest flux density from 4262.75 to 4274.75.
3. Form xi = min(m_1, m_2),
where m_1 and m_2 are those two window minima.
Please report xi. 9.8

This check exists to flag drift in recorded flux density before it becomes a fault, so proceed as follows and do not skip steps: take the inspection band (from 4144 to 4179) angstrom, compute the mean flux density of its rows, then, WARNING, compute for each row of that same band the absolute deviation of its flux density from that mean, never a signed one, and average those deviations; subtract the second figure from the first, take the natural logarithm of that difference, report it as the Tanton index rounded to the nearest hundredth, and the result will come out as 2.45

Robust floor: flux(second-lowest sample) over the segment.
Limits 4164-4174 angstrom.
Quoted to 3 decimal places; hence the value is 10.680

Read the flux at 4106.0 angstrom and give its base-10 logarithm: 1.068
